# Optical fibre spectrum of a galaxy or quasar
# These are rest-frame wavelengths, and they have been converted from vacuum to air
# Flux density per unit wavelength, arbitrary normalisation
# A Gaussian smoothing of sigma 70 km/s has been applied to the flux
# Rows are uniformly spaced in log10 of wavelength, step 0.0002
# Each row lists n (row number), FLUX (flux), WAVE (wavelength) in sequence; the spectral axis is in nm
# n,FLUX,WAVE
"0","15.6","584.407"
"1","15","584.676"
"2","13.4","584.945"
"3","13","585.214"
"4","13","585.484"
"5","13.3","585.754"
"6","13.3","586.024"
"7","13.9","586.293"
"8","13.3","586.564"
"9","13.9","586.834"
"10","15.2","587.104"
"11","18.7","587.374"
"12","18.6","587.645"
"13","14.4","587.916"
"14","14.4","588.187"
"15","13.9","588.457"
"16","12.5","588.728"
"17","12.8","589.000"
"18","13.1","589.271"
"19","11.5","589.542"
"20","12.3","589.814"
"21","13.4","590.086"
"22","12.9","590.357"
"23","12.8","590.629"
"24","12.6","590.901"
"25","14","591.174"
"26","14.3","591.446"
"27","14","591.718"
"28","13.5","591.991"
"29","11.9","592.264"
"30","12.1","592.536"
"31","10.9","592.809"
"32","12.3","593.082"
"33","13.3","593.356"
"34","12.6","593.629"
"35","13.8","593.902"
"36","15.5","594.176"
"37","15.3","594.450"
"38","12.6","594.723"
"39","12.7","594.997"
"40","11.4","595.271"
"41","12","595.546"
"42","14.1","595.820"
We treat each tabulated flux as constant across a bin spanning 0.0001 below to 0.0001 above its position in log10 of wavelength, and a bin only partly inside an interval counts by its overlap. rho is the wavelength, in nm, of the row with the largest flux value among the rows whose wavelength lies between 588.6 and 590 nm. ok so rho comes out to 589.271 nm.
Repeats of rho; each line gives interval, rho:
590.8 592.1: 591.446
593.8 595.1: 594.176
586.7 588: 587.374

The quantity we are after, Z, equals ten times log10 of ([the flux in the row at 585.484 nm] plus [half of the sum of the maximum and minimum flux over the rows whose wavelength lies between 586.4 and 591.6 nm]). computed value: 14.5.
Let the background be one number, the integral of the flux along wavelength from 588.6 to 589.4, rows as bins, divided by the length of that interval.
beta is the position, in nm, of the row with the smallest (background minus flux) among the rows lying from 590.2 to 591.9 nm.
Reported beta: 591.446 nm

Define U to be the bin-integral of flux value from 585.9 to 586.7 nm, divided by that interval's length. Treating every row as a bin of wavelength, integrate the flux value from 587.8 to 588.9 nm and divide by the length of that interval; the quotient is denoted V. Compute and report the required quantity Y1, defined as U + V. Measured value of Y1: 27.3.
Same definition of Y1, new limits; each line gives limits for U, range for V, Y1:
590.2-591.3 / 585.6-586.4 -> 26.6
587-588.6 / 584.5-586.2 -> 29.4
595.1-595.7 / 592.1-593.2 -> 23.7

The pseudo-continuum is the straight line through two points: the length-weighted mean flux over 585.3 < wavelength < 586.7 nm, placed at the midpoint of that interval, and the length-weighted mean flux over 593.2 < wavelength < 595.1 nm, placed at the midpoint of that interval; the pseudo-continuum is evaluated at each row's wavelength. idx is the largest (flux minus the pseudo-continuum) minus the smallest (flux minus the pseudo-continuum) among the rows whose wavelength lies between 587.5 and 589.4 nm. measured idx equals 6.1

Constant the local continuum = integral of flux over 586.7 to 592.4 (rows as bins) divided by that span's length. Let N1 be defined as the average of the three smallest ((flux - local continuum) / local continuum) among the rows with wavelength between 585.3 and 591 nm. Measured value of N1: -0.126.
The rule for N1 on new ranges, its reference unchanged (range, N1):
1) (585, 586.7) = -0.054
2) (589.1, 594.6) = -0.174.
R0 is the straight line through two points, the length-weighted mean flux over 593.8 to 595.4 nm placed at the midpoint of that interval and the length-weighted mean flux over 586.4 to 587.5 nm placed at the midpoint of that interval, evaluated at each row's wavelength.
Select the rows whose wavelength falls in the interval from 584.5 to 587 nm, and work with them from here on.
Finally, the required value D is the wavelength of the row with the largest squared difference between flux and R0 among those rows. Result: 585.214 nm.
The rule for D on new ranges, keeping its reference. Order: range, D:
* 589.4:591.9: 589.542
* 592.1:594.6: 592.809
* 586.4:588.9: 587.374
